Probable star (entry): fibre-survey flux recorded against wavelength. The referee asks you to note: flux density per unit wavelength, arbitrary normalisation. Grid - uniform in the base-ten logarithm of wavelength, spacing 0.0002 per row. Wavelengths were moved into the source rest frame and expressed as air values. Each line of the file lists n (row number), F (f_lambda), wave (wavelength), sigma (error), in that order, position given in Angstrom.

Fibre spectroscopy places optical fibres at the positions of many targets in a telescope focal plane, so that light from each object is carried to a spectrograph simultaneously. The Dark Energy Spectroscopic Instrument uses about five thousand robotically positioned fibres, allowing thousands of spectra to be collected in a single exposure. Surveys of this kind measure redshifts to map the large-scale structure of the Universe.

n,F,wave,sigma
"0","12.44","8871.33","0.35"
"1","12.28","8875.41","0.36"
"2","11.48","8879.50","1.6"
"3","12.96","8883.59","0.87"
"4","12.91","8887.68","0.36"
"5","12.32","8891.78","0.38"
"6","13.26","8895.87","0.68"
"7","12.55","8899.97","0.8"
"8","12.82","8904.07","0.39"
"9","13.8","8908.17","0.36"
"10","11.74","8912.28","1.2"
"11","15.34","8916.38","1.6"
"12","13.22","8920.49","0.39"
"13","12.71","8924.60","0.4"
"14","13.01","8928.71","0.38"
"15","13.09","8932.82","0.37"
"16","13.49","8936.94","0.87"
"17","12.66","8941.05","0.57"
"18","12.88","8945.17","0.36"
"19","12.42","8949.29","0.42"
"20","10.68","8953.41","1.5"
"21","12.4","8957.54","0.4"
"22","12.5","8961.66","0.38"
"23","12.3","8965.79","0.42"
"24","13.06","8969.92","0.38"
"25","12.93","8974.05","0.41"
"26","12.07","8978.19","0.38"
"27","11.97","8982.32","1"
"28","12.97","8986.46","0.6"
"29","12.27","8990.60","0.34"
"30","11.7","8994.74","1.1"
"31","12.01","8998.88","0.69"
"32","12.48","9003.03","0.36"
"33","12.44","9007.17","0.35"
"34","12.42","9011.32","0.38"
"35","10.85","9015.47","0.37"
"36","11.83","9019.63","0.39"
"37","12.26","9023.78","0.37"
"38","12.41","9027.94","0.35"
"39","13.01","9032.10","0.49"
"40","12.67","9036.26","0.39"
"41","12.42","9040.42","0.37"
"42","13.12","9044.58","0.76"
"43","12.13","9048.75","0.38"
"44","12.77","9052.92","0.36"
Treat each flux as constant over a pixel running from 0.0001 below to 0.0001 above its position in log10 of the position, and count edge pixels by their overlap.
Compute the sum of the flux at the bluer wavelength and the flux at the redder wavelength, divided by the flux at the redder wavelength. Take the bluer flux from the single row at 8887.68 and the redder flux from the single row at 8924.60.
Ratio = 2.02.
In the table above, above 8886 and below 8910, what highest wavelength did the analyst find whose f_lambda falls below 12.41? 8891.78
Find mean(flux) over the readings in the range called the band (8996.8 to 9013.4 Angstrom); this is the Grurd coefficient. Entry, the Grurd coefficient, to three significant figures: 12.3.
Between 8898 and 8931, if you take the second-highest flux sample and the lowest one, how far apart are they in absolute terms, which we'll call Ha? 2.06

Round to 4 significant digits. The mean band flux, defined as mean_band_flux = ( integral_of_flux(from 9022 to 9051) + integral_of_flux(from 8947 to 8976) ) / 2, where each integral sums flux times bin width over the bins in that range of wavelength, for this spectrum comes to 361.2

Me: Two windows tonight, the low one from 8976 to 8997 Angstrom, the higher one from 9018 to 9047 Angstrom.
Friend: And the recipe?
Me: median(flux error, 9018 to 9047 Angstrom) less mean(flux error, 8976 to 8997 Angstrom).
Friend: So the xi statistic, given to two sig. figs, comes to -0.29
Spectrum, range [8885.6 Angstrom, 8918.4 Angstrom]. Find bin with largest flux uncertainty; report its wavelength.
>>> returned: 8916.38 Angstrom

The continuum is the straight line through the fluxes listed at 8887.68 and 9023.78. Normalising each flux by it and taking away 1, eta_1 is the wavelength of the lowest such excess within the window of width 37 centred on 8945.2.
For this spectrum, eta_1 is 8953.41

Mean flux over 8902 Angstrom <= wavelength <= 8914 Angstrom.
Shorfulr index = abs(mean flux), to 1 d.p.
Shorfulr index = 12.8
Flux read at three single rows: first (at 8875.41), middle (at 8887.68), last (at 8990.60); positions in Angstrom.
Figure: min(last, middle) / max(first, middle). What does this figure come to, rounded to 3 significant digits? 0.950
